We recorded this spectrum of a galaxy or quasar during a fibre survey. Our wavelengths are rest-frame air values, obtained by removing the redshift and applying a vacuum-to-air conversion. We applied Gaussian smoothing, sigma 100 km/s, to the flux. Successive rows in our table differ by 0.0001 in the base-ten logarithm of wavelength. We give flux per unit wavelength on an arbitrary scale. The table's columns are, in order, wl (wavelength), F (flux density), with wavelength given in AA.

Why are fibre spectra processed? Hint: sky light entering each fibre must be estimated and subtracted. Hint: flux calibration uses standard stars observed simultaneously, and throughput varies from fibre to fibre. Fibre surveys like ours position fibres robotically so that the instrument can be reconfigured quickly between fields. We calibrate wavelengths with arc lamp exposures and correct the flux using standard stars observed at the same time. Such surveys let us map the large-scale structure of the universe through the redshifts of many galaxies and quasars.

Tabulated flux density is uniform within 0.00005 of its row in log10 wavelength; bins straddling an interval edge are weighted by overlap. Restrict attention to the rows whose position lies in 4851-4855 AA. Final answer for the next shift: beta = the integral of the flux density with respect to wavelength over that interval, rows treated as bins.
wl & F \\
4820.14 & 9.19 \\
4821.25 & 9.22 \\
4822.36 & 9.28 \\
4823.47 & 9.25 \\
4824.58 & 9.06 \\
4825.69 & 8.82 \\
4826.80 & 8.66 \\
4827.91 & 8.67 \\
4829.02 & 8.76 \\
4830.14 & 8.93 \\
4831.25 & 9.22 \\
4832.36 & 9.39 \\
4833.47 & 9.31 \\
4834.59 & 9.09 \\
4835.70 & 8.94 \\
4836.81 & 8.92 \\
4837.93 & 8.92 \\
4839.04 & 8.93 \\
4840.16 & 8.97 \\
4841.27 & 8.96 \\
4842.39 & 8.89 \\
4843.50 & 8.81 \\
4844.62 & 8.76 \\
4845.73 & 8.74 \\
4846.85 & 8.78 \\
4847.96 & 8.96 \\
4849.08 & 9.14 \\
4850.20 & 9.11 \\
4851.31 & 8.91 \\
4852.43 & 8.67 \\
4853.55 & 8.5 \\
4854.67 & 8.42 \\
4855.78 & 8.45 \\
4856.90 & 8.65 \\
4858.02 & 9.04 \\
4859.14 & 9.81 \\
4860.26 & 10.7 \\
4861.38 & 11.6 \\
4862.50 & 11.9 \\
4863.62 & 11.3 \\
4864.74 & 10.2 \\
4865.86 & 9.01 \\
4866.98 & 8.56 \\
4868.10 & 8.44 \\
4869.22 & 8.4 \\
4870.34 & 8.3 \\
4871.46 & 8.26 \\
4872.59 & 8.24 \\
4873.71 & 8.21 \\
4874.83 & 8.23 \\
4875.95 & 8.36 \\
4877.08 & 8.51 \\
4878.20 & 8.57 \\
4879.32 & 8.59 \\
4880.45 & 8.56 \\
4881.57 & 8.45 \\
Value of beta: 34.4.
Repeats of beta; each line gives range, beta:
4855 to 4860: 45.3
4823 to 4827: 35.9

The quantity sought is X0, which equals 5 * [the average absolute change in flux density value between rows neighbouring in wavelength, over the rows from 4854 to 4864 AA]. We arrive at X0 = 2.55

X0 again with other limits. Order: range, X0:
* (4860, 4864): 3.00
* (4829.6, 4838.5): 0.66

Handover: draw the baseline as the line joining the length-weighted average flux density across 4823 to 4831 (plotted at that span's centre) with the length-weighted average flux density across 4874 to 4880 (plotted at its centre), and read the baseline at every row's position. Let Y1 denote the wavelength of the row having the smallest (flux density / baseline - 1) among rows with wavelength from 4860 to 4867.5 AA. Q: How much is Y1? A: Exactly 4866.98 AA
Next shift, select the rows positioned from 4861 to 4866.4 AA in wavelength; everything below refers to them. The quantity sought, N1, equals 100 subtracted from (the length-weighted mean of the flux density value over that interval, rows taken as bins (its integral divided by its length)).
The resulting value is -89.2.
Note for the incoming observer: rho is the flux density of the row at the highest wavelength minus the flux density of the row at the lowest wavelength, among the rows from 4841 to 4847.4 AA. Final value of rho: -0.18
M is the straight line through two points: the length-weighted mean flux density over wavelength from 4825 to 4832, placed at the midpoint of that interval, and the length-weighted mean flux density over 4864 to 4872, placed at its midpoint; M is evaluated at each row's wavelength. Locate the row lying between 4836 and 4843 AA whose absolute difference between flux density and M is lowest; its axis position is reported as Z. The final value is 4842.39 AA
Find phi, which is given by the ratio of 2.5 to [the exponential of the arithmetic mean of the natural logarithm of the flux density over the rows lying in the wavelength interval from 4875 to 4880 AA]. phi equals 0.294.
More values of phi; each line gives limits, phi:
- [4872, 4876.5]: 0.303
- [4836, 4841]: 0.280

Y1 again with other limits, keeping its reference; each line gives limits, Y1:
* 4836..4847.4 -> 4845.73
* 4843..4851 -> 4845.73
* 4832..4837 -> 4836.81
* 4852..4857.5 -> 4854.67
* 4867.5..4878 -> 4873.71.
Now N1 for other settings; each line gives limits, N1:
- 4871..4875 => -91.8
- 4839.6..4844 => -91.1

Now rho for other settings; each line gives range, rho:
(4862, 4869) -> -3.46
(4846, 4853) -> -0.11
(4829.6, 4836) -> 0.01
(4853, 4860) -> 1.31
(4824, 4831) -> -0.13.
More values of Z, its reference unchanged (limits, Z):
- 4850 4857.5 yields 4851.31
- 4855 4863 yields 4856.90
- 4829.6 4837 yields 4830.14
